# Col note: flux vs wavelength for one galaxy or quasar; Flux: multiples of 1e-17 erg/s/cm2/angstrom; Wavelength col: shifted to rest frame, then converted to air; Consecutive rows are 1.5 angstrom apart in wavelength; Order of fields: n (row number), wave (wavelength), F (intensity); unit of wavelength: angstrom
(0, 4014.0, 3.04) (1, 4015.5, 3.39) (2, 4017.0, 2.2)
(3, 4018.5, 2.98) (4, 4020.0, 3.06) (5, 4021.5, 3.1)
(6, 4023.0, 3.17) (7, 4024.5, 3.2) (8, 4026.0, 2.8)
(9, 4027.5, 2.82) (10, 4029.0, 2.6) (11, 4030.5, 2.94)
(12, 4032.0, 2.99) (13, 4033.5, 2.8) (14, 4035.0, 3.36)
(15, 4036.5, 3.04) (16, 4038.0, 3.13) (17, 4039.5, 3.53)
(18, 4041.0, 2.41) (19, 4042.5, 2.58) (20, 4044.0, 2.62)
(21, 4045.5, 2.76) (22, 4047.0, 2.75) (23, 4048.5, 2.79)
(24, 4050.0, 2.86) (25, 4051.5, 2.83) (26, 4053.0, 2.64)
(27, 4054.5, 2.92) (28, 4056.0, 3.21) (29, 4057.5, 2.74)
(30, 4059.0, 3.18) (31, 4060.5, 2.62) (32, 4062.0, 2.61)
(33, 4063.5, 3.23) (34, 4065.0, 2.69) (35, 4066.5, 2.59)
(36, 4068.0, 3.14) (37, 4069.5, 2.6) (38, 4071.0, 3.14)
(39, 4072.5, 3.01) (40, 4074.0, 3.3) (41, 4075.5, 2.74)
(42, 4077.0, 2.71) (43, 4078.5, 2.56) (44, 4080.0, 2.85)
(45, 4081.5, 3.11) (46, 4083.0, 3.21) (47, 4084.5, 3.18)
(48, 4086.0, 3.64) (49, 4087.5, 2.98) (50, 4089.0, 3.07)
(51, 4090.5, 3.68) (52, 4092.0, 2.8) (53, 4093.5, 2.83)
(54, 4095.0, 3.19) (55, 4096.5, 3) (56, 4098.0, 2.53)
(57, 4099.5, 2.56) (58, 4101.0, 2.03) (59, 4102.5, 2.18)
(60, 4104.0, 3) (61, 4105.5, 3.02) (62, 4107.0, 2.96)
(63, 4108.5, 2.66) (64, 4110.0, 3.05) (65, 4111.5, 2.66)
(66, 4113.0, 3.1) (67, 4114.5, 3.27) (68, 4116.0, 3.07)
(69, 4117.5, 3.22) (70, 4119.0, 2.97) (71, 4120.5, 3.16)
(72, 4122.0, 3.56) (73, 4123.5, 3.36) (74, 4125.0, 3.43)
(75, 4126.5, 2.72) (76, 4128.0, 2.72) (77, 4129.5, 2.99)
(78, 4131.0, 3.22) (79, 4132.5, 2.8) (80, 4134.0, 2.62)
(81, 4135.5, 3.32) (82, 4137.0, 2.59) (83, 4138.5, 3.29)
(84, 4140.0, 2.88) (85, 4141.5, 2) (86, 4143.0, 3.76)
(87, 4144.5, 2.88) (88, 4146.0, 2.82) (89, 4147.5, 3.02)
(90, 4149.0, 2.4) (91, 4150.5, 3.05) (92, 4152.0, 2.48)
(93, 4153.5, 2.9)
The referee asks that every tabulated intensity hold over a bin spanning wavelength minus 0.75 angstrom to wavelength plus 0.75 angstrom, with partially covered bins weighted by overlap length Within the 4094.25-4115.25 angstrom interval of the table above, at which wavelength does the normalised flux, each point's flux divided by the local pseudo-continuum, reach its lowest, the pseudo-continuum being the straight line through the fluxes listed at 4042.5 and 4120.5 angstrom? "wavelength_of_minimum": 4101.0 angstrom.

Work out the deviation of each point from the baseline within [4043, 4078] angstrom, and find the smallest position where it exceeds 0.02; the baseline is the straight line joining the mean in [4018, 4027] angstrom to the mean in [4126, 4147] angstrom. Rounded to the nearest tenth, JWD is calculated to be 4056.0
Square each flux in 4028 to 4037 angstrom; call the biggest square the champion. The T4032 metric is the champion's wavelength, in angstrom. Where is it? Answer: 4035.0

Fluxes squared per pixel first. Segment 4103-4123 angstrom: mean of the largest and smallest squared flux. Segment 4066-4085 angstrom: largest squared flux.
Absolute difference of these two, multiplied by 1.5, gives 1.5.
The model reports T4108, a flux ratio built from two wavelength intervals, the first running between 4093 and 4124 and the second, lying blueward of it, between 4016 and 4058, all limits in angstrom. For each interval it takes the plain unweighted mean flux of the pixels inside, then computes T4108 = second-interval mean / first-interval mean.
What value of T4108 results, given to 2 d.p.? 0.99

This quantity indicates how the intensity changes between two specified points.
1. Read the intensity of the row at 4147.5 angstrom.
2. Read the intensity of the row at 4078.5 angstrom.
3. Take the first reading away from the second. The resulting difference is -0.46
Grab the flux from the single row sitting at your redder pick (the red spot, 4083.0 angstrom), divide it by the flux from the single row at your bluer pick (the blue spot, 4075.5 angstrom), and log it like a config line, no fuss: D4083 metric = 1.17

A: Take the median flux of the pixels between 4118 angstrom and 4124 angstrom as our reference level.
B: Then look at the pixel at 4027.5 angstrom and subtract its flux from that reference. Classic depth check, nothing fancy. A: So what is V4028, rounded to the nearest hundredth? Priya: 0.44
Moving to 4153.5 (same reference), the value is 0.36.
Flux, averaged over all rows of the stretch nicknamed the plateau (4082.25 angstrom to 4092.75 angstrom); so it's 3.22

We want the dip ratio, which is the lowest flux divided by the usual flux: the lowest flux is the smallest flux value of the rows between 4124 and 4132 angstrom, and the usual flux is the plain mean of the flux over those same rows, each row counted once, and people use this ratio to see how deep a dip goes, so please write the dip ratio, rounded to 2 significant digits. 0.90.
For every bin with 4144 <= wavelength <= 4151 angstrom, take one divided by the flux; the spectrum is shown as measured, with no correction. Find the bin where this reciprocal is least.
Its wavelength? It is 4150.5 angstrom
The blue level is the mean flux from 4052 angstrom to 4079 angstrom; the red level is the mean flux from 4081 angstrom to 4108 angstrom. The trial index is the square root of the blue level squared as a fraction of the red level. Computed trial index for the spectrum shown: 1.67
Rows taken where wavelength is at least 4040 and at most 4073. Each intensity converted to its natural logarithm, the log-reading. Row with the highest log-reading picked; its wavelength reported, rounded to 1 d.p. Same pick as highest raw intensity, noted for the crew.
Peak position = 4063.5 angstrom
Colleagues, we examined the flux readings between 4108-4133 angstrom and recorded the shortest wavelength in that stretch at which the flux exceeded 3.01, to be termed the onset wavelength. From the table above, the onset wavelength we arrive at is 4110.0 angstrom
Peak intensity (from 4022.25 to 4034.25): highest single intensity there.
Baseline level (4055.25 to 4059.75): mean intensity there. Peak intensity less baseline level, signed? 0.16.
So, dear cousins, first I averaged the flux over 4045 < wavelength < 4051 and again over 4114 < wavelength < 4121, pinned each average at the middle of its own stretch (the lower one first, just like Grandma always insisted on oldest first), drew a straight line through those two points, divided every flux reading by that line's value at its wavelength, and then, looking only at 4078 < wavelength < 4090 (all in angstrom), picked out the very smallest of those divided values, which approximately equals 0.87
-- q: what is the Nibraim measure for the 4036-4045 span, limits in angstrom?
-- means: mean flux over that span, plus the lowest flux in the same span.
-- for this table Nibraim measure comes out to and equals 5.29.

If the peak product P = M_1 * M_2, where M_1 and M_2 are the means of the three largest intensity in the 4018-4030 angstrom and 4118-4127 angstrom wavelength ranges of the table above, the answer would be 10.9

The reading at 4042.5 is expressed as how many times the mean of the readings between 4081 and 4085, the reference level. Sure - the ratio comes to 0.81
